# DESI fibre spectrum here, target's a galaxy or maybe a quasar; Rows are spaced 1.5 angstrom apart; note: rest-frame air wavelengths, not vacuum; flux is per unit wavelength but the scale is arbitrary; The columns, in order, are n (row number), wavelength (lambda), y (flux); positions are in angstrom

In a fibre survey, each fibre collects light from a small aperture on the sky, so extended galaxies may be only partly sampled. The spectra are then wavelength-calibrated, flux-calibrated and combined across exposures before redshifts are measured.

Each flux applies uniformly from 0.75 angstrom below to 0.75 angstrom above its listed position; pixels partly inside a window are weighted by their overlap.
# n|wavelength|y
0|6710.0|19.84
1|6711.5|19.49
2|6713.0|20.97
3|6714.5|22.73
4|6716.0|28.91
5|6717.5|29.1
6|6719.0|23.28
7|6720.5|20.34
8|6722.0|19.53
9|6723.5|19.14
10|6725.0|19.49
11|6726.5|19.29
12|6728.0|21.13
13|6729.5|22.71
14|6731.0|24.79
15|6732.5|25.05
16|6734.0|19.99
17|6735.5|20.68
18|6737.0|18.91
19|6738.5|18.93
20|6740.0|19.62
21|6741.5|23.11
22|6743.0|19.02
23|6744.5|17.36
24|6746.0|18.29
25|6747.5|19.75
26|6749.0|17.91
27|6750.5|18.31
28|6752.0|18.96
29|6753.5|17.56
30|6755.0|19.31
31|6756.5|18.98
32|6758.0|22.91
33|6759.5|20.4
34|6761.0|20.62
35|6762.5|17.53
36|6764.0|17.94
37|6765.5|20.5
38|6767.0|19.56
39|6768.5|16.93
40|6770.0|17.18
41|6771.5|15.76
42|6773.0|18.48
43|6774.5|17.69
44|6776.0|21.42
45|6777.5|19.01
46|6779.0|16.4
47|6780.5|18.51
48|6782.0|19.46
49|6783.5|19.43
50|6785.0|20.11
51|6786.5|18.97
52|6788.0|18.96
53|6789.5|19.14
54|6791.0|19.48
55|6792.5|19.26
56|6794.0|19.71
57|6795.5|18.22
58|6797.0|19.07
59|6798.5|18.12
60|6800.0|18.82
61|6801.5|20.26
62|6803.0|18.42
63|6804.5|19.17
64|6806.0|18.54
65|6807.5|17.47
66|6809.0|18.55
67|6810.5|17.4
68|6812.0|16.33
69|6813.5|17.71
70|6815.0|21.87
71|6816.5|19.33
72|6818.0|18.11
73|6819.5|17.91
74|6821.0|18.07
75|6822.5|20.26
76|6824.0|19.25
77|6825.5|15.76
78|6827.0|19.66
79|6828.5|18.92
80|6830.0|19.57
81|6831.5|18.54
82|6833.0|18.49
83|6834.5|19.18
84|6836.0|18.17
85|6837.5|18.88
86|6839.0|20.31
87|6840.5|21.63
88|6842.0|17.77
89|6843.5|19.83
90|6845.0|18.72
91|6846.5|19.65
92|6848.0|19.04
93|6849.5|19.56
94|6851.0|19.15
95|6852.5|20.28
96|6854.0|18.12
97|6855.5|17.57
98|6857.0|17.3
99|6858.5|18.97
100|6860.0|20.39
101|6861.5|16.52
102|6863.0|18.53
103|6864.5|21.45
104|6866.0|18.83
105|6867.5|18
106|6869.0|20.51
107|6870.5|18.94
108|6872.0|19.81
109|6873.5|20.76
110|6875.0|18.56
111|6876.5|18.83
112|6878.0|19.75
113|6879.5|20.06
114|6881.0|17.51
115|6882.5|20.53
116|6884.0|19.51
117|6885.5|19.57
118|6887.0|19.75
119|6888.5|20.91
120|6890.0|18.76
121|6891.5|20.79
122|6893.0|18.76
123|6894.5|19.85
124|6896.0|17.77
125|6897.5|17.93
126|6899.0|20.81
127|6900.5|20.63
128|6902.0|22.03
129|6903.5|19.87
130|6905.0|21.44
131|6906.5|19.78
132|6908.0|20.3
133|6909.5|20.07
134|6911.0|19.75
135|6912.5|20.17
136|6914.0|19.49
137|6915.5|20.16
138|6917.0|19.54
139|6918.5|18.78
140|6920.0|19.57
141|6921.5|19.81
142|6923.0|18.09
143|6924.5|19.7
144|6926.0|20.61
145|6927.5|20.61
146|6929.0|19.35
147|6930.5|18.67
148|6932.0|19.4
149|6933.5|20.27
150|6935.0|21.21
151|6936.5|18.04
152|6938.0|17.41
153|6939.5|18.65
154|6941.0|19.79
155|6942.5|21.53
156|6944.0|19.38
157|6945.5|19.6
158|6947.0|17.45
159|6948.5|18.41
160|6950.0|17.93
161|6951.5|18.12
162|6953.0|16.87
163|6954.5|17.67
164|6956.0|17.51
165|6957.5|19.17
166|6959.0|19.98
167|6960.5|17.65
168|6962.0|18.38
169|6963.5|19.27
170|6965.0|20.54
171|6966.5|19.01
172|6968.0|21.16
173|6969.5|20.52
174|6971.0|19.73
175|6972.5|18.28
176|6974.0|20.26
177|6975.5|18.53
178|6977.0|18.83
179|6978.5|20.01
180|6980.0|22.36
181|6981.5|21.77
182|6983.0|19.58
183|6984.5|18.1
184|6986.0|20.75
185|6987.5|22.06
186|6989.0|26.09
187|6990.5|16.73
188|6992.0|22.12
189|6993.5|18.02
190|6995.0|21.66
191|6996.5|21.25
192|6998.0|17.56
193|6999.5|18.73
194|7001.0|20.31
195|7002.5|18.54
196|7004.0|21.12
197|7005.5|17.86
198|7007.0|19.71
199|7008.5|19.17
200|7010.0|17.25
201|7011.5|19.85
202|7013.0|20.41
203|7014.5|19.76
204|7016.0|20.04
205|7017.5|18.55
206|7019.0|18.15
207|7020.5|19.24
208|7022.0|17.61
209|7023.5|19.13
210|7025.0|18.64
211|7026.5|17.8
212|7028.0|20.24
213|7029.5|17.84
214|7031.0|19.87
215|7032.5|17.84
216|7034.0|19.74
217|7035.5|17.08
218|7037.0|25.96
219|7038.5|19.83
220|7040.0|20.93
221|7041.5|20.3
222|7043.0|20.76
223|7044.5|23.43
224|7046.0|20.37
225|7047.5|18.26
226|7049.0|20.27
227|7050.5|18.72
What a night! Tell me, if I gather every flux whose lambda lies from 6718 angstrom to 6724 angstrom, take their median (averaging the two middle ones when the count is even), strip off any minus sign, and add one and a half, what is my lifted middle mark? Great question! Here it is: 21.4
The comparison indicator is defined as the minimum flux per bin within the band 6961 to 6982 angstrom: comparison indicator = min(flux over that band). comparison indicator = 18.28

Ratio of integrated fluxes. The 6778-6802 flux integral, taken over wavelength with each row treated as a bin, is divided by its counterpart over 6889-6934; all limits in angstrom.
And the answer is 0.51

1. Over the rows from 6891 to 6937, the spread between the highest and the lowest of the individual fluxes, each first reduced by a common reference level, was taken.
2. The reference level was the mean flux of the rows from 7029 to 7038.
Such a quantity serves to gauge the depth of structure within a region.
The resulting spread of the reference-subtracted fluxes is 4.3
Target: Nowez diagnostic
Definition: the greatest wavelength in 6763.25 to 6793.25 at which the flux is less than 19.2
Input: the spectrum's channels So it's 6789.5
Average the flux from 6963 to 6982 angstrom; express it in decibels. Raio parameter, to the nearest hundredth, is 13.01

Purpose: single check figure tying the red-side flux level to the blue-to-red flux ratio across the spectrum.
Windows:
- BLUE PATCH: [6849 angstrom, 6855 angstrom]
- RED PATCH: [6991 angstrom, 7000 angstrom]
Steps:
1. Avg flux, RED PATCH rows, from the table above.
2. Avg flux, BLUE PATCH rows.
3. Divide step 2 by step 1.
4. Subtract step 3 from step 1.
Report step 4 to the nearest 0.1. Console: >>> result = 18.9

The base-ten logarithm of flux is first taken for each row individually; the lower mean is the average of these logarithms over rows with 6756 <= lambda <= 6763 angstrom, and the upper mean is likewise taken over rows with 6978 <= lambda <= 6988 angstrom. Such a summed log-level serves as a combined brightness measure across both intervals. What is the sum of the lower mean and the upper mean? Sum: 2.62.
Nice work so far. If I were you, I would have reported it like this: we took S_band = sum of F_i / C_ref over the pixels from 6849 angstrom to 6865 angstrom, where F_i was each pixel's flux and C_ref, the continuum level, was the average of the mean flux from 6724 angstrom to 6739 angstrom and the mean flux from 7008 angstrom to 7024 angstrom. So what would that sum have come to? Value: 10.4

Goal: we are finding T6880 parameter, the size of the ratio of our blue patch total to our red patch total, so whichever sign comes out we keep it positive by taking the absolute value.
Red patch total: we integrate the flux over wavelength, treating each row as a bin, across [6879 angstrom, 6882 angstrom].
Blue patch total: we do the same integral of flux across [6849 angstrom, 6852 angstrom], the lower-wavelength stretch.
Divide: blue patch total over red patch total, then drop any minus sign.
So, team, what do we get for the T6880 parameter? 1.03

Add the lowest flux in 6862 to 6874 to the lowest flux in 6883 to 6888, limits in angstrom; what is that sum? 37.5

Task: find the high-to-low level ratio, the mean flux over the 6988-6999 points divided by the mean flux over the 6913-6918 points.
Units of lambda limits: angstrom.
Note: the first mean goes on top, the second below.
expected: 1.04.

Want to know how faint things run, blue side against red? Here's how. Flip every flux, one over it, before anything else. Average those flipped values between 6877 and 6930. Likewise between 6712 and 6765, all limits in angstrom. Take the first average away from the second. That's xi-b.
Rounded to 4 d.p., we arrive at -0.0015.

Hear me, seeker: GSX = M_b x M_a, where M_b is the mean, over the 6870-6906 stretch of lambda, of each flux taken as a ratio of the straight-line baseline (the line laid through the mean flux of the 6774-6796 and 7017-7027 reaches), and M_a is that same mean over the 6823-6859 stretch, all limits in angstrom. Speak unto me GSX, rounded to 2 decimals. 1.05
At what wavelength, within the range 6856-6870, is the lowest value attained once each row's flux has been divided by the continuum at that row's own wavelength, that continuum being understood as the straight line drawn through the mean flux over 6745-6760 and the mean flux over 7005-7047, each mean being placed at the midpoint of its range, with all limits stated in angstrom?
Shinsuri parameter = 6861.5 angstrom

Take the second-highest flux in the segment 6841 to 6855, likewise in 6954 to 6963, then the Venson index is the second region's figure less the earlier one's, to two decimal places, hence -0.66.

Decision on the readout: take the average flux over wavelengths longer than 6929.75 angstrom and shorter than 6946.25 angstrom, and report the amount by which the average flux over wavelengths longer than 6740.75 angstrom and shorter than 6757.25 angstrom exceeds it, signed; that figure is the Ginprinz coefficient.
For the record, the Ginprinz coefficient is -0.5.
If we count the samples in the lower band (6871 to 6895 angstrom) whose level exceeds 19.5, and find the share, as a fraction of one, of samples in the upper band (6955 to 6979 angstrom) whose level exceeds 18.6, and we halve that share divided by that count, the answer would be 0.031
